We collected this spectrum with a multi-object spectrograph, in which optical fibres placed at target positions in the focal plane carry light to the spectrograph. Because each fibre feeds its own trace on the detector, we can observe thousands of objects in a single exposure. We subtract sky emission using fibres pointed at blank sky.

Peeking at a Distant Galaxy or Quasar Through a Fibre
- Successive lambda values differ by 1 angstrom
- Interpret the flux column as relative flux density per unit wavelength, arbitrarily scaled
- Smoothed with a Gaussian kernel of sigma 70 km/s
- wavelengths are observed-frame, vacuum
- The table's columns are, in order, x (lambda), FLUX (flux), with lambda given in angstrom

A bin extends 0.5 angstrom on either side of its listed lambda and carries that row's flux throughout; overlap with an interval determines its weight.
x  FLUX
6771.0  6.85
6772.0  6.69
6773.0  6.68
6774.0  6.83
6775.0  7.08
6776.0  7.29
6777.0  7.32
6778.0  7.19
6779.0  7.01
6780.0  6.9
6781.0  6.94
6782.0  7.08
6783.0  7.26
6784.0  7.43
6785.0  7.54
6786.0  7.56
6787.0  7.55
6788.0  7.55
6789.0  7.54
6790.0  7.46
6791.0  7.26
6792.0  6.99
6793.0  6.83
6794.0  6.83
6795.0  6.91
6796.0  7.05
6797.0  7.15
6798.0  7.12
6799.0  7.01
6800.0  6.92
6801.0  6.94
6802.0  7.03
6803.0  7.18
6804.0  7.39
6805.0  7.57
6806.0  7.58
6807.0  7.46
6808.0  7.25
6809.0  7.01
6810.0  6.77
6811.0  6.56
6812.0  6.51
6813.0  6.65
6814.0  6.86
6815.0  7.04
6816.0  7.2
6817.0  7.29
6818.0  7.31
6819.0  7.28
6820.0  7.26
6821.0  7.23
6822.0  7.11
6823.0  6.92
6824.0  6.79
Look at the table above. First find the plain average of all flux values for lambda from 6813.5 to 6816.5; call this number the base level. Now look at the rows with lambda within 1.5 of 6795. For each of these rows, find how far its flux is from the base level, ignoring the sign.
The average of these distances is 0.11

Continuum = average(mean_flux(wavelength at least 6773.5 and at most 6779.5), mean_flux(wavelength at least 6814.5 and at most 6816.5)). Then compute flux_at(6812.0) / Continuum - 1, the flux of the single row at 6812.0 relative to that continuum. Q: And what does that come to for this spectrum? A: -0.09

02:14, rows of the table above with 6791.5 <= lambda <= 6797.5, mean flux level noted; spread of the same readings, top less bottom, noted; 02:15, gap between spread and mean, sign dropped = 6.64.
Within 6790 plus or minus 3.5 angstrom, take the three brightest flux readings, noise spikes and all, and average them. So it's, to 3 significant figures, 7.55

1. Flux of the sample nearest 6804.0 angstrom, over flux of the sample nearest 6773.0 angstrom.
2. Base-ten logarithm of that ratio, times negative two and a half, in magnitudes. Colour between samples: -0.11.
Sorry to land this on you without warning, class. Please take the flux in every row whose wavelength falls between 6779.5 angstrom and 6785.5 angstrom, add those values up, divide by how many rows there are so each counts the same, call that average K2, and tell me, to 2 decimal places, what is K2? 7.19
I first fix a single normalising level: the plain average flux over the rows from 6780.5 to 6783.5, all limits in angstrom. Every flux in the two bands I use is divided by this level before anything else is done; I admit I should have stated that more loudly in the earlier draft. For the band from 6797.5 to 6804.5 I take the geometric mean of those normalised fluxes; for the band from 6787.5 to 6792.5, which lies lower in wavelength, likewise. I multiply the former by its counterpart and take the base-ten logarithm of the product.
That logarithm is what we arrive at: 0.0152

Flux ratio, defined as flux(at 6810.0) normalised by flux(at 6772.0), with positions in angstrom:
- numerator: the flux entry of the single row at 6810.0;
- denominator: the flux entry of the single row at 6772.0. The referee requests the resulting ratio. 1.01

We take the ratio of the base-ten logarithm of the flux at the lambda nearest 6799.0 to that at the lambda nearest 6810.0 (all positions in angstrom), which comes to 1.02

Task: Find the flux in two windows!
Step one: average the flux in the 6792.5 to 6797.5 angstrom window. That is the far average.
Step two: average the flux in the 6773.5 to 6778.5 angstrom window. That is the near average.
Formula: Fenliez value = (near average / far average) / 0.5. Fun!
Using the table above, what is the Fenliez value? 2.05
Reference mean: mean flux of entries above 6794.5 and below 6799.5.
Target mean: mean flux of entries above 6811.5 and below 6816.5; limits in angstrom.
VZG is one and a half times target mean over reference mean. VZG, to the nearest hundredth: 1.46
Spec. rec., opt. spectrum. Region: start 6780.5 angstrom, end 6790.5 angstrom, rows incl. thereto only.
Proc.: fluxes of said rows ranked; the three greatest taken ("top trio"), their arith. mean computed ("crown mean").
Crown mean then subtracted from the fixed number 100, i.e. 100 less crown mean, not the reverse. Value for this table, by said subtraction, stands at 92.4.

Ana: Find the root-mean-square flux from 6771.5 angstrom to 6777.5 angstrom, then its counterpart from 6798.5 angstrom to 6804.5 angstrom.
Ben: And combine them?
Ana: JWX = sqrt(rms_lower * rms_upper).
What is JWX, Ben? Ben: 7.03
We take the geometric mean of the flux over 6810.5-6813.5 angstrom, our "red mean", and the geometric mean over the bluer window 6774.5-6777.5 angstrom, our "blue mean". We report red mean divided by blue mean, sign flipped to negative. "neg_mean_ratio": -0.91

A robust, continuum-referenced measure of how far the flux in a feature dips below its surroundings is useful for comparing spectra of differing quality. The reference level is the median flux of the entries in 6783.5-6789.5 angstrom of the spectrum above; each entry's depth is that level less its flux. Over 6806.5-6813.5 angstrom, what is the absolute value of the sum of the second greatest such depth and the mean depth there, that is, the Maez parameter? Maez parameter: 1.64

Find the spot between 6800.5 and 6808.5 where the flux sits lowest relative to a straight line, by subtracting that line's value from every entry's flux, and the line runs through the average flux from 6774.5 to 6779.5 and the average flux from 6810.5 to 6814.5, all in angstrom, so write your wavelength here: 6801.0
